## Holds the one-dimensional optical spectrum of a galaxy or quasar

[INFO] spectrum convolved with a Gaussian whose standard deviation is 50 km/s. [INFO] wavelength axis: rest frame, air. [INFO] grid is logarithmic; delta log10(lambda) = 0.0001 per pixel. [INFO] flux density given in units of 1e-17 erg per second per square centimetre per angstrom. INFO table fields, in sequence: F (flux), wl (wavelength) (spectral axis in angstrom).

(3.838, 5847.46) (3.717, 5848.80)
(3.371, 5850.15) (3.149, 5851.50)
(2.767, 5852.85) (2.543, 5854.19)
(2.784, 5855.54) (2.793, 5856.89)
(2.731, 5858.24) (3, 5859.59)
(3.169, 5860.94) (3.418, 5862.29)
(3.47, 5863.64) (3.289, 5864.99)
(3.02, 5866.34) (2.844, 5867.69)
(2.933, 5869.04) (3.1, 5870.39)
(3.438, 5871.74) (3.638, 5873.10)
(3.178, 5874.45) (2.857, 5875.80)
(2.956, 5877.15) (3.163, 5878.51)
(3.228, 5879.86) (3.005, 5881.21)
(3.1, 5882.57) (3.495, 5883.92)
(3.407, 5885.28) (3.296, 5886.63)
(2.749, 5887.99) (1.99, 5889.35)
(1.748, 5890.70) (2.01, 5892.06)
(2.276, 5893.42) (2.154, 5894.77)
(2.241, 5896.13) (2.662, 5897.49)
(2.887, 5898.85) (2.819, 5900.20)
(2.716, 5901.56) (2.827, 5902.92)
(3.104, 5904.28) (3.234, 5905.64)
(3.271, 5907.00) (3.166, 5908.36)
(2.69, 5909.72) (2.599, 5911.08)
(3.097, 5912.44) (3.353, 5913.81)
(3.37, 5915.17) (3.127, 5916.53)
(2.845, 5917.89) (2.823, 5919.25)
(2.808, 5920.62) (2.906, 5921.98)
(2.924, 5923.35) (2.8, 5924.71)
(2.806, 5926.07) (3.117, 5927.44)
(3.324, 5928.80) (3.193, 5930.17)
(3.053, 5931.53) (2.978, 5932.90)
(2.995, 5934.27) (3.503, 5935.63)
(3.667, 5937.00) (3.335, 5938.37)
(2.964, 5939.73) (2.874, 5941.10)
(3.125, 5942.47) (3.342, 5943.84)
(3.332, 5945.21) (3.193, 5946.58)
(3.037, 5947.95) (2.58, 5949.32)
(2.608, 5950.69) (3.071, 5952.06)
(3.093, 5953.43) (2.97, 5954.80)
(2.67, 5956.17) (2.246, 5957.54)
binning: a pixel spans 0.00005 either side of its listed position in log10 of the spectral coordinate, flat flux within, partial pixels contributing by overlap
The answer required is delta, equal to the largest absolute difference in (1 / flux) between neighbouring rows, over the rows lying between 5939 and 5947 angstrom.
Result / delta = 0.028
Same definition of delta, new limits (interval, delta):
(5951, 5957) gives 0.038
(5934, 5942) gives 0.048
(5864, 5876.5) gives 0.040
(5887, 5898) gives 0.139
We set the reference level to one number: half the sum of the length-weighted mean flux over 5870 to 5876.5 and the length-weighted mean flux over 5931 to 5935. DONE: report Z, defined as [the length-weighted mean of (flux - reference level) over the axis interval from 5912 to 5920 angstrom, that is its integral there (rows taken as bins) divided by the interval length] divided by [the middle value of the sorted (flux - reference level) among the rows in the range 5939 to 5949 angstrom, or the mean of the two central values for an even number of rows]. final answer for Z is 5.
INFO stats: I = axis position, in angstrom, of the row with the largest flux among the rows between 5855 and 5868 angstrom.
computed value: 5863.64 angstrom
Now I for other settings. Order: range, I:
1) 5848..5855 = 5848.80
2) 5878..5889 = 5883.92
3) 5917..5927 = 5923.35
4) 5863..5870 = 5863.64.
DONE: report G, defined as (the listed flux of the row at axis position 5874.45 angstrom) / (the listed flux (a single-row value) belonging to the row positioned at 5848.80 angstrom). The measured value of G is 0.855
